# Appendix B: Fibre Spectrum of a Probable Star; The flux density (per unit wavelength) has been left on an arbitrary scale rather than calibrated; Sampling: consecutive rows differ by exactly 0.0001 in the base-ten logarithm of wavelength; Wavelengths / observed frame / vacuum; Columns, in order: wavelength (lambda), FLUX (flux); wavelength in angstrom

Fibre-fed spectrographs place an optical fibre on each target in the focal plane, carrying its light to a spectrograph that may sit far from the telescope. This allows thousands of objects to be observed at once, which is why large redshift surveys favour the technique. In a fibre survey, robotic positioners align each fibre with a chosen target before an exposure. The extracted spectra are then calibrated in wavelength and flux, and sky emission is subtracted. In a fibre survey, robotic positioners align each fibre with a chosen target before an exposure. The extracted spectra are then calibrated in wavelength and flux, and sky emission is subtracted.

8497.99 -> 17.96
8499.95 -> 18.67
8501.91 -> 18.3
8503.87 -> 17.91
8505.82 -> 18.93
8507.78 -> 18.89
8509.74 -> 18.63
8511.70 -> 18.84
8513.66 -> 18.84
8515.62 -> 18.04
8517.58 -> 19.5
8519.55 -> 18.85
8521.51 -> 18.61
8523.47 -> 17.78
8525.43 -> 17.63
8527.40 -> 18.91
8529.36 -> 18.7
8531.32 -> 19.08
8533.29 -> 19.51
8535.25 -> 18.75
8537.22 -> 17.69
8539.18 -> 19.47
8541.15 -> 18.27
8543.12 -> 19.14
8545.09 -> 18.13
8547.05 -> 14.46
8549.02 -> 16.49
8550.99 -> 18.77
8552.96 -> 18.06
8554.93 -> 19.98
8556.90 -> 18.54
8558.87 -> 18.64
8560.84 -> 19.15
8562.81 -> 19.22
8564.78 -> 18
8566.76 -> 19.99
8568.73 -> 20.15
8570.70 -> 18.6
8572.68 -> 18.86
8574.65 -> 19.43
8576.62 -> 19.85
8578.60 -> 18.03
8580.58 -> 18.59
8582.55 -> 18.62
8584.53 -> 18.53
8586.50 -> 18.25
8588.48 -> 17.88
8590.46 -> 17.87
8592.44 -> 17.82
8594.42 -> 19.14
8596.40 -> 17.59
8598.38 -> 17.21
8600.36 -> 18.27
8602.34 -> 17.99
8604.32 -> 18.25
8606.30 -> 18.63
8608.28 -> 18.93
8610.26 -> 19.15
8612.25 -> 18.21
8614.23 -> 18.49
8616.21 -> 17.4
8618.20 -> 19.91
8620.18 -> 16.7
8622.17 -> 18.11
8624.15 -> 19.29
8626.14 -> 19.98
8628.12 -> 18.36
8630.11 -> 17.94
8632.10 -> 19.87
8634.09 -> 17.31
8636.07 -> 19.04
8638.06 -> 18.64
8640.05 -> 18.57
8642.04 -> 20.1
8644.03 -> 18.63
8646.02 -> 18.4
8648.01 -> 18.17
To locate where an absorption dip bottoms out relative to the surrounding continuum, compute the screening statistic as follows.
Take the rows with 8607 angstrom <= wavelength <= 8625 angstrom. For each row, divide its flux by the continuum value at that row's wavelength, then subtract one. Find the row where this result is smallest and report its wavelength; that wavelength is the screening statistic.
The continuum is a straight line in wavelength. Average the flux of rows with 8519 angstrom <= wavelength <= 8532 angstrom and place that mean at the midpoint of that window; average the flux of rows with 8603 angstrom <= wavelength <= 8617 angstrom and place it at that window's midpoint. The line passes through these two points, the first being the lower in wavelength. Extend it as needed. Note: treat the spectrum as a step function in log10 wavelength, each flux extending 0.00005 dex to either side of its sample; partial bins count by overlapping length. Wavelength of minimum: 8620.18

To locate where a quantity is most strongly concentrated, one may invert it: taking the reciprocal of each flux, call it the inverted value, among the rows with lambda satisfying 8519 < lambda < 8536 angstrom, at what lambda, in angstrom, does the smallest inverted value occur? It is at 8533.29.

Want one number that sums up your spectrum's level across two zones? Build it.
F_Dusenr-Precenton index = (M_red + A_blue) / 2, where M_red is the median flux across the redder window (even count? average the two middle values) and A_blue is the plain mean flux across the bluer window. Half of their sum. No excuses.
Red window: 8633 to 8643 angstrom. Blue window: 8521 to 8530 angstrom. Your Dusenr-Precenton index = 18.5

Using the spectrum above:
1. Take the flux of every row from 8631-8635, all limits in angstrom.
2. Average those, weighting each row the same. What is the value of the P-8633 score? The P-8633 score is 18.6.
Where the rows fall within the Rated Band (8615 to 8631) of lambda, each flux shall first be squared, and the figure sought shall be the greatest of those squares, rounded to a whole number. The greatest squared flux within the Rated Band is 399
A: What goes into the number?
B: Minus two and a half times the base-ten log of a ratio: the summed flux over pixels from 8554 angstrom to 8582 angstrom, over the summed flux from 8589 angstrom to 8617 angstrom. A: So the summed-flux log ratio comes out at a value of -0.05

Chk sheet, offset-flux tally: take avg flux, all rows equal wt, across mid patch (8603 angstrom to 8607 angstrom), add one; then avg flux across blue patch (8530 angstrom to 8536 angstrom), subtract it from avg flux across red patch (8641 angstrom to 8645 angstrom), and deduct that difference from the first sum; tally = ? 19.2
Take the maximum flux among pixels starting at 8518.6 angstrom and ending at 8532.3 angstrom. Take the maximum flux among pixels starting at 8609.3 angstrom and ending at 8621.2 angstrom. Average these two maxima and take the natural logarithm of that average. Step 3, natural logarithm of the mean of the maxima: 2.97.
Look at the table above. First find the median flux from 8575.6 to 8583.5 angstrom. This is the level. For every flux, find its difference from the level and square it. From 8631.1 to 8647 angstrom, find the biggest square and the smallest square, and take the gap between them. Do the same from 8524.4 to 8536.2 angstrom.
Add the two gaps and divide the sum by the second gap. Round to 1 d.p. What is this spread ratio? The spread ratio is 3.4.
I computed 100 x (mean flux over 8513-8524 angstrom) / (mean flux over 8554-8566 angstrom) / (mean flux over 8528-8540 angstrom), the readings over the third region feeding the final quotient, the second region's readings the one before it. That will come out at 5.21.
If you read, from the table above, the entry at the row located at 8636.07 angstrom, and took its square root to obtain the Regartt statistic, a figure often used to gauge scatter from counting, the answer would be 4.36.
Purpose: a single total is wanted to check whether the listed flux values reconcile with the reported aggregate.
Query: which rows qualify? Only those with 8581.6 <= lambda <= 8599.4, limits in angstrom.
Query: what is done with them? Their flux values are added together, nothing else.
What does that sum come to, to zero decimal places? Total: 163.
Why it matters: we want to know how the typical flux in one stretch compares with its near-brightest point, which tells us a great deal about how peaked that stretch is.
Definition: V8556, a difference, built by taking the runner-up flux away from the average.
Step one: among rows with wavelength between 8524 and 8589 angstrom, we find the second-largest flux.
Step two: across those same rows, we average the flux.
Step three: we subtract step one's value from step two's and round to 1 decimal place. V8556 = -1.4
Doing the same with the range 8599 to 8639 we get -1.4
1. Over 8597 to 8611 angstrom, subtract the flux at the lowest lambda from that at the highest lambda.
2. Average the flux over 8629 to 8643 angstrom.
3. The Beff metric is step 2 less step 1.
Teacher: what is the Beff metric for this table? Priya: 16.8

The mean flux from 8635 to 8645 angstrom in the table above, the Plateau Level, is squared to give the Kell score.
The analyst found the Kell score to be 361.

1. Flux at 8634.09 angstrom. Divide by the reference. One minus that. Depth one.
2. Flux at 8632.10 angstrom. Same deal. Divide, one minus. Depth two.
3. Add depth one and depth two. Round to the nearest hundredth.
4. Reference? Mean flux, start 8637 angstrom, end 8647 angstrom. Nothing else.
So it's 0.03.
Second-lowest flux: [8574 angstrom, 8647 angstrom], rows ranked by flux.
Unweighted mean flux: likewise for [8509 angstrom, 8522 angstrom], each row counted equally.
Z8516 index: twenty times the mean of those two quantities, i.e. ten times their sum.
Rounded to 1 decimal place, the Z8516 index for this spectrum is 359.7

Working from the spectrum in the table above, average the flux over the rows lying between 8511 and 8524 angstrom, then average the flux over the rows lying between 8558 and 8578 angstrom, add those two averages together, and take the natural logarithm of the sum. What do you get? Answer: 3.63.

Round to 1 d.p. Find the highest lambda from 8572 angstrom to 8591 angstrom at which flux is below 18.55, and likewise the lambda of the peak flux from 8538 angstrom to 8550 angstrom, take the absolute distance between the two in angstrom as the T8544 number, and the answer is 51.3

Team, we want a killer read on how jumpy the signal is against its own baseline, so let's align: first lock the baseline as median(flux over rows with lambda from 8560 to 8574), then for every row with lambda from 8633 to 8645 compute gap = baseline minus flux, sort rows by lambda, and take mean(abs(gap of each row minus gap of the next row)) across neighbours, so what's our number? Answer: 1.04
